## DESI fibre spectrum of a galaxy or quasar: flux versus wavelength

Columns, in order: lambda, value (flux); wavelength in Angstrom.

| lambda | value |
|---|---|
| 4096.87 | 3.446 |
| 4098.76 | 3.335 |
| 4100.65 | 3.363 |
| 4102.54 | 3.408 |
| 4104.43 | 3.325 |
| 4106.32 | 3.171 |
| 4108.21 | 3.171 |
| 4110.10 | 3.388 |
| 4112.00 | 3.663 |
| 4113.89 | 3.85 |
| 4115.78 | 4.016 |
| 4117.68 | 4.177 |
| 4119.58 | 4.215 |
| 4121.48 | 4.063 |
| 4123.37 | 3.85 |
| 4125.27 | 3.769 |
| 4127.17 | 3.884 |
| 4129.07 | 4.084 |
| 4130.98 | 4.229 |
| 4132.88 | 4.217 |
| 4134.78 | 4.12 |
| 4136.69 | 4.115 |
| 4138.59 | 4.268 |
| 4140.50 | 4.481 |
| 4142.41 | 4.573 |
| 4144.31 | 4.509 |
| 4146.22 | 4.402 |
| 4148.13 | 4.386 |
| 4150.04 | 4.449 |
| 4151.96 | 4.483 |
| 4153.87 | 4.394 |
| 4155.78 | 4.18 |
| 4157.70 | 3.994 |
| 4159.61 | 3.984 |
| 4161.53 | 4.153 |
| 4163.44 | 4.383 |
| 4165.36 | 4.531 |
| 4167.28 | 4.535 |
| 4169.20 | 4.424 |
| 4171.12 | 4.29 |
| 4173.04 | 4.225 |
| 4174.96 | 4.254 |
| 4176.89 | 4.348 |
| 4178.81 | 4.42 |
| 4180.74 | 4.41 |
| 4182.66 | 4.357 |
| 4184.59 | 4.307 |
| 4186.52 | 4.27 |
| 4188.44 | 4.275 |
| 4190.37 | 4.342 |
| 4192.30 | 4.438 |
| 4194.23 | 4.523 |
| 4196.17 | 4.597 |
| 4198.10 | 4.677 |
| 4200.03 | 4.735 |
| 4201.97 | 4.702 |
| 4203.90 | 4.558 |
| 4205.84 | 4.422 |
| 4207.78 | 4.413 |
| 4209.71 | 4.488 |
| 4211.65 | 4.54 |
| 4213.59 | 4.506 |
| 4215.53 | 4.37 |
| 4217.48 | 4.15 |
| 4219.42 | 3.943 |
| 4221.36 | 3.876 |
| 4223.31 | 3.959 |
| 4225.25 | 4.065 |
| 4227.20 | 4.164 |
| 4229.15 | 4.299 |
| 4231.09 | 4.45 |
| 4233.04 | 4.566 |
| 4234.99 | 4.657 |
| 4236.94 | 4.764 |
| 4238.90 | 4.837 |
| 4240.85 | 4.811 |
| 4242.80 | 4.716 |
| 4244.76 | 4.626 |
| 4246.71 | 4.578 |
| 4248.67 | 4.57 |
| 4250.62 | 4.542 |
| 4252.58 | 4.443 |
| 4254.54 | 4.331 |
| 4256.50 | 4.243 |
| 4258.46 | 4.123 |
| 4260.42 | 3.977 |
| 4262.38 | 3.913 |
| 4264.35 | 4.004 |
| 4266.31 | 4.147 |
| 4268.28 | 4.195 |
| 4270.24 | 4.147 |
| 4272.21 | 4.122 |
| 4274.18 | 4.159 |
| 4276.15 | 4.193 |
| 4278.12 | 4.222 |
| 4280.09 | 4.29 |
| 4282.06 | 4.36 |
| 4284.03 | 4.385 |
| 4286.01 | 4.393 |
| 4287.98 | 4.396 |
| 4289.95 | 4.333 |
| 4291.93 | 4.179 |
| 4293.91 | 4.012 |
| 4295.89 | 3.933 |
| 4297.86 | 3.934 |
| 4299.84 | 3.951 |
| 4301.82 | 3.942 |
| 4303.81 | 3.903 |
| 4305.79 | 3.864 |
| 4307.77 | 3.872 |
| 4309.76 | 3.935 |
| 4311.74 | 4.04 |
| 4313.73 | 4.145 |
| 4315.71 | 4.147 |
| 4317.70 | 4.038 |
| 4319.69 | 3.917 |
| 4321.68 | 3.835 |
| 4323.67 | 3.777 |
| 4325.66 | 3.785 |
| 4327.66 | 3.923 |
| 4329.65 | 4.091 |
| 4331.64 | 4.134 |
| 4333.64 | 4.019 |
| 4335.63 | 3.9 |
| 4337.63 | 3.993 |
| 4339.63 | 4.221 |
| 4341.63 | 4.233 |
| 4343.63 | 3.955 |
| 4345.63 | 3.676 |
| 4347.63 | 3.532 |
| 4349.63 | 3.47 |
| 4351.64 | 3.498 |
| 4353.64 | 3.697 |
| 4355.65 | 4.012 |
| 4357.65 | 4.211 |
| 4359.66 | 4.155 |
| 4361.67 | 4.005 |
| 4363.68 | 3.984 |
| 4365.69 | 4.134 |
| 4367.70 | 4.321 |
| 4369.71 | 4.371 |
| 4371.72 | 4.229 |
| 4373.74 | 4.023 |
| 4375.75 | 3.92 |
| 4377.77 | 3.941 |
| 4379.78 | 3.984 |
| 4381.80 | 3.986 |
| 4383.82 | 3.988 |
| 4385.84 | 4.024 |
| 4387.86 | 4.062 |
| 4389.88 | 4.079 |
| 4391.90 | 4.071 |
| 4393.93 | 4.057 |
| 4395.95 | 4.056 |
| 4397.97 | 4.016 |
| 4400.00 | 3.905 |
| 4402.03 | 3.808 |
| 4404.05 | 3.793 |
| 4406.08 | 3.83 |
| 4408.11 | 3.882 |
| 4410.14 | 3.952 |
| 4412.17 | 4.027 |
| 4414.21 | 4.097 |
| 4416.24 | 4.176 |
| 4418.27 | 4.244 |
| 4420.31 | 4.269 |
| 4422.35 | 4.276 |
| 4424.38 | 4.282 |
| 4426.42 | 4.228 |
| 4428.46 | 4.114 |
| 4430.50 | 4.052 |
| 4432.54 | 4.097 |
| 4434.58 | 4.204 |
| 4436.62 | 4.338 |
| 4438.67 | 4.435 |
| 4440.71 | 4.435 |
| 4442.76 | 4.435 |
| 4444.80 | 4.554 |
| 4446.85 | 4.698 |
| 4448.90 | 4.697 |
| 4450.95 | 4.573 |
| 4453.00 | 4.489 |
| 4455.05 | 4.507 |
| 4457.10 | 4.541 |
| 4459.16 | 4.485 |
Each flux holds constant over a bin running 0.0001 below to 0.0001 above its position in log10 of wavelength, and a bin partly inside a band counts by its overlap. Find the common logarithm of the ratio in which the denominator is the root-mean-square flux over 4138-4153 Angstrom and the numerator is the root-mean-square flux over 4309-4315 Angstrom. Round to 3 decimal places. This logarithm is -0.041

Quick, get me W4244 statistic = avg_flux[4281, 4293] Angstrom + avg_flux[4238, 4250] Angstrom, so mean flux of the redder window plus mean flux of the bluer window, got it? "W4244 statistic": 9.03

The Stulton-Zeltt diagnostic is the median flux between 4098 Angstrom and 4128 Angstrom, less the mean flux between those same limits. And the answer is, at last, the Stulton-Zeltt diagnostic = 0.05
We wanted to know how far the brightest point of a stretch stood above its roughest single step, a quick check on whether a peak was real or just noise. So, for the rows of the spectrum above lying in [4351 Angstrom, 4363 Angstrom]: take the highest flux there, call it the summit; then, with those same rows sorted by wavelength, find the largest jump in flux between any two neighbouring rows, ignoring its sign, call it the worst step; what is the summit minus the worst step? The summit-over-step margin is 3.90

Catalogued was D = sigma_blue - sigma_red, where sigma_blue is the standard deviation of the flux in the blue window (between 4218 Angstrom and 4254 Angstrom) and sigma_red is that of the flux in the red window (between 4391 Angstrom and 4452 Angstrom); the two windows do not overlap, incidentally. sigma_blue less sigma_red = 0.06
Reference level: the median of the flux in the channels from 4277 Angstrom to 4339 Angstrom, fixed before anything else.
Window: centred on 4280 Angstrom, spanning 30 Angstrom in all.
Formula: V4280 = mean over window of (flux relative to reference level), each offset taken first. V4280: 0.22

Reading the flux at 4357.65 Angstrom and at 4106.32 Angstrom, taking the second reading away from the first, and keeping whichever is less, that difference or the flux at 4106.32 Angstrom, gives 1.0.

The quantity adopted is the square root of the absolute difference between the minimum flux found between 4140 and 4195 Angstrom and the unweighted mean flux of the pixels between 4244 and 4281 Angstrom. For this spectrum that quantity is 0.5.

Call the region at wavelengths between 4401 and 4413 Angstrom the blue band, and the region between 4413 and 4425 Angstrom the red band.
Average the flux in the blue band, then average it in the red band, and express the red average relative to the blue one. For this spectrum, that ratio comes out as 1.09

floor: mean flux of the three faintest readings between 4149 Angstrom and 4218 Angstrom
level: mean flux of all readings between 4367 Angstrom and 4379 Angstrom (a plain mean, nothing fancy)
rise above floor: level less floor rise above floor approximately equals 0.1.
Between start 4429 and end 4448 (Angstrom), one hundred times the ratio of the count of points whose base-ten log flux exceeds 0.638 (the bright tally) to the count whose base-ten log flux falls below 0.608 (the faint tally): 500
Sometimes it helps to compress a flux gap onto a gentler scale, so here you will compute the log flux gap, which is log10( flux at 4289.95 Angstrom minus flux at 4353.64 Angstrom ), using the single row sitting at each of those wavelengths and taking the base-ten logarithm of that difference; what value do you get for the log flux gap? -0.20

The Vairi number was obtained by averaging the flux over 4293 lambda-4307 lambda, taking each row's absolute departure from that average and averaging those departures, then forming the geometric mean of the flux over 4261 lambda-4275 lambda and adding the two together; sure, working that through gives 4.1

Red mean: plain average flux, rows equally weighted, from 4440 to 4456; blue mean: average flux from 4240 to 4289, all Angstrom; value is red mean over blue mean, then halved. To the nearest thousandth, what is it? 0.527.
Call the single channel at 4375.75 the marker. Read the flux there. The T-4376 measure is 3.92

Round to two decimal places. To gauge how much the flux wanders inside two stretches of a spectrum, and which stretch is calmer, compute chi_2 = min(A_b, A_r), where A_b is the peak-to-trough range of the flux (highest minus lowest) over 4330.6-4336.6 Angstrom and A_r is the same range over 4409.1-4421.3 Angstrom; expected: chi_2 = 0.23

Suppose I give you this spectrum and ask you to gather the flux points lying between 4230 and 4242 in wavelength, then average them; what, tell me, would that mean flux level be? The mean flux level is 4.68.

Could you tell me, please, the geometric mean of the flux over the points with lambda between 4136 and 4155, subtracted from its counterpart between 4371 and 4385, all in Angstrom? -0.40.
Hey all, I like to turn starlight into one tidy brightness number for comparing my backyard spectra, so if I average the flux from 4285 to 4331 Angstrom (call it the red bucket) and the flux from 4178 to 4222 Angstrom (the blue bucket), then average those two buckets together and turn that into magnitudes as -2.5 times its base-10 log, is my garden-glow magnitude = -1.56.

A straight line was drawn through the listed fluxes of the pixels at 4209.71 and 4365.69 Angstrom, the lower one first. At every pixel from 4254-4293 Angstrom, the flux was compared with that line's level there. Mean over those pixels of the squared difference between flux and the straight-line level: 0.04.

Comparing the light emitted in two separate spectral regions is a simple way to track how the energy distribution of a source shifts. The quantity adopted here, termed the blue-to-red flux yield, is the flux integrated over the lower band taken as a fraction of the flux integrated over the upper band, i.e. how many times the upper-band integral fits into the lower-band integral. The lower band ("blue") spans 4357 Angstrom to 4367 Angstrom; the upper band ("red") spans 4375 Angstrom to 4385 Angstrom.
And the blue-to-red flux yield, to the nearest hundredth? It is 1.03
